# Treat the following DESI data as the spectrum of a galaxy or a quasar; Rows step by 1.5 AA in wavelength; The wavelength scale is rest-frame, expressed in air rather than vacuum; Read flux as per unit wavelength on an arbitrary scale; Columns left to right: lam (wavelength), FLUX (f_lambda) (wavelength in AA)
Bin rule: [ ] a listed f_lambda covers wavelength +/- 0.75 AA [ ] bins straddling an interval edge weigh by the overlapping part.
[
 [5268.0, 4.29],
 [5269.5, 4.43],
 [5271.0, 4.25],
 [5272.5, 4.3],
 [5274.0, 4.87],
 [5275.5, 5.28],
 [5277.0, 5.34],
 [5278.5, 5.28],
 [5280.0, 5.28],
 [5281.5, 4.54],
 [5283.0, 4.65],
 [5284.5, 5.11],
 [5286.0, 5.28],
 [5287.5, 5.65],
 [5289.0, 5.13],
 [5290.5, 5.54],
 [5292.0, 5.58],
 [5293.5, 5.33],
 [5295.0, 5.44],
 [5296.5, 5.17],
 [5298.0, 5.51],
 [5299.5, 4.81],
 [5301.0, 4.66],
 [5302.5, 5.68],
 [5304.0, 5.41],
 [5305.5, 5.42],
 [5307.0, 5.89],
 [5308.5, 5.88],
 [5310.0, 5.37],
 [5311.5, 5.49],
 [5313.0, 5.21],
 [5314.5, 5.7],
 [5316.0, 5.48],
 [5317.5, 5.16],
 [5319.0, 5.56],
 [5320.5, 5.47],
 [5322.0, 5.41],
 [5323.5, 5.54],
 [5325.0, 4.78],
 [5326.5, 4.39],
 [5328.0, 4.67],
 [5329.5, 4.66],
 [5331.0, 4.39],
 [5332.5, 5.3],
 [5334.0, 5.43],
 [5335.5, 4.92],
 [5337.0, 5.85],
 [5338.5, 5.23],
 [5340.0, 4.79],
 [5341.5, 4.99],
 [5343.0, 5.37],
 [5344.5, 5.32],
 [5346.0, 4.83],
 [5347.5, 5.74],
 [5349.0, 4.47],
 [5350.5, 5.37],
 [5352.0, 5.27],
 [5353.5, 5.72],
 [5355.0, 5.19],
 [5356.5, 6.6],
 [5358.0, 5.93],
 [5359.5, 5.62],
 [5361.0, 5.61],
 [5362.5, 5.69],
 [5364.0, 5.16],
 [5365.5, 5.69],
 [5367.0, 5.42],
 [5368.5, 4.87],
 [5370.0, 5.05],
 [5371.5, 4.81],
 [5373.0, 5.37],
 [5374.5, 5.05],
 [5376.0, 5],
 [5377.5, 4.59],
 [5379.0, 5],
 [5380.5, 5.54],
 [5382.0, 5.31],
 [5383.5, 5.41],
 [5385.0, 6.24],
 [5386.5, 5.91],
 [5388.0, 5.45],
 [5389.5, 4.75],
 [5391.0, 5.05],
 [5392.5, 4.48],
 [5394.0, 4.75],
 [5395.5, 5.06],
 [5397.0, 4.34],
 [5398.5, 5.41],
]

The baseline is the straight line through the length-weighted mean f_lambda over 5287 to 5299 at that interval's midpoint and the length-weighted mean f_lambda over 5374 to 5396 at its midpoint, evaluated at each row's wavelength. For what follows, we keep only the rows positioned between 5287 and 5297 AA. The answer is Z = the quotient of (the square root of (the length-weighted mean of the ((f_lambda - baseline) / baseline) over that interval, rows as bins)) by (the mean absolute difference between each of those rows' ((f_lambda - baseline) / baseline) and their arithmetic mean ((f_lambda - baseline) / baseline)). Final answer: 0.6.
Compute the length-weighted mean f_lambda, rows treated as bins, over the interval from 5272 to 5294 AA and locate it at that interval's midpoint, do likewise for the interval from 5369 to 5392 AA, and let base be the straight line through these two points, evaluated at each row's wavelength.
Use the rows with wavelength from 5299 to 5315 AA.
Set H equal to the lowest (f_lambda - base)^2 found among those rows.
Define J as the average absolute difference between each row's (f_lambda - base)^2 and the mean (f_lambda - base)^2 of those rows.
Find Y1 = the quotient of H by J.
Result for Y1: 0.0090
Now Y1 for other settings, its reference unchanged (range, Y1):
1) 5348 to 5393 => 0.0008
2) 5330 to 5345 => 0.0090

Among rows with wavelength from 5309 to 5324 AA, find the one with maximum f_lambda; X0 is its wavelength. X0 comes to 5314.5 AA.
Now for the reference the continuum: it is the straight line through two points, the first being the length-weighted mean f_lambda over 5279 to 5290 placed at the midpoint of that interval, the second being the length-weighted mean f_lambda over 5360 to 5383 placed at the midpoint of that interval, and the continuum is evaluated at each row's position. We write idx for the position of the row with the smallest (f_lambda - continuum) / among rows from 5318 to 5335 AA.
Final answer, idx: 5331.0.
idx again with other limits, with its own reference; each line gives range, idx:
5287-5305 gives 5301.0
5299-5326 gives 5301.0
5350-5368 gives 5364.0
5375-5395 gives 5392.5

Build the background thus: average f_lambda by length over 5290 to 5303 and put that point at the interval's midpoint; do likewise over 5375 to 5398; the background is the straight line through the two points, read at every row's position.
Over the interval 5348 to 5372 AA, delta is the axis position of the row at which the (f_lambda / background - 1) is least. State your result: 5349.0 AA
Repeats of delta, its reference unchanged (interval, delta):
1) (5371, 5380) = 5377.5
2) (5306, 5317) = 5313.0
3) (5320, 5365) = 5326.5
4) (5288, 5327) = 5326.5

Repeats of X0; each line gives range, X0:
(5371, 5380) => 5373.0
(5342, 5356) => 5347.5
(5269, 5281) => 5277.0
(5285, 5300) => 5287.5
